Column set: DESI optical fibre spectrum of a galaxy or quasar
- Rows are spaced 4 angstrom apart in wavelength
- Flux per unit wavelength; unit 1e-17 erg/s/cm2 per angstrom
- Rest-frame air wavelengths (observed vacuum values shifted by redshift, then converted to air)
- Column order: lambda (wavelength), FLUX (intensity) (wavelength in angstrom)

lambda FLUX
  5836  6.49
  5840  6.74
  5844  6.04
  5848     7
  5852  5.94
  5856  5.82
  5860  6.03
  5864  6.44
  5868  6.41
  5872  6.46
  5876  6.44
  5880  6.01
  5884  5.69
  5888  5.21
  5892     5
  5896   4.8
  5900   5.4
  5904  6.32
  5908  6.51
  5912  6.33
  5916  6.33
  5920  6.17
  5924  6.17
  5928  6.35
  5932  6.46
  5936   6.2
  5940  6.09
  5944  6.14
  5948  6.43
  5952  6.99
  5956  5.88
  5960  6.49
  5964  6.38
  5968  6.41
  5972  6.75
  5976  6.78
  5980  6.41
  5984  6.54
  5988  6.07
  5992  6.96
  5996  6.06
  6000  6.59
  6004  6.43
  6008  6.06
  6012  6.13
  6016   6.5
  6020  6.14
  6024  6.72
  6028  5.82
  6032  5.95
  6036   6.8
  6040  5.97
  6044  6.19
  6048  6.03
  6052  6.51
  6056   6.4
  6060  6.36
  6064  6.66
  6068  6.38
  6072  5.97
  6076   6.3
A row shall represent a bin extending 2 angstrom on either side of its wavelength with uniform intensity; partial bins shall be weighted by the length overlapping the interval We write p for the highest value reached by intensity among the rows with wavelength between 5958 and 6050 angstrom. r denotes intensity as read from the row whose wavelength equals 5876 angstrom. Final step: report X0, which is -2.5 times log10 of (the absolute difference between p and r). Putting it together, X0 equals 0.7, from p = 6.96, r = 6.44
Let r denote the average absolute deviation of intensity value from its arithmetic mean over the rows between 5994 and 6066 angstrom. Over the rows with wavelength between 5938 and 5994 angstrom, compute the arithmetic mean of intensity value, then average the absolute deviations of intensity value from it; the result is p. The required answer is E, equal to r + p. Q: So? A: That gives 0.51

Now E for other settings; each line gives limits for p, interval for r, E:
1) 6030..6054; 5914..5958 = 0.48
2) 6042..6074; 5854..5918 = 0.66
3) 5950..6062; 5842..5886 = 0.58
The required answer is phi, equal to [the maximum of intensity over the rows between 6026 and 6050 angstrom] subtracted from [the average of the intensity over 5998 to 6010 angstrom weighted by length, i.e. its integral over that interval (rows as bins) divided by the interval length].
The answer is -0.4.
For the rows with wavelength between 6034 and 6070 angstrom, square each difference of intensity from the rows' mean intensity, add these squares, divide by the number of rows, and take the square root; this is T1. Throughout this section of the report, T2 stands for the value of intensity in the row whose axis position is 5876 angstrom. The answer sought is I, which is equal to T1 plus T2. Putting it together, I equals 6.7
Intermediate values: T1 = 0.26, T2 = 6.44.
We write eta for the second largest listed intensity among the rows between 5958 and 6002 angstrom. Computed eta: 6.78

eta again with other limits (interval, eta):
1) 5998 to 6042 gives 6.72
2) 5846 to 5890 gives 6.46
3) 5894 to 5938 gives 6.46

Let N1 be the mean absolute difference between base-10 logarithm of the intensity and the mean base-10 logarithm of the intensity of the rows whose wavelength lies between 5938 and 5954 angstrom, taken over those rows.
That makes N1 0.020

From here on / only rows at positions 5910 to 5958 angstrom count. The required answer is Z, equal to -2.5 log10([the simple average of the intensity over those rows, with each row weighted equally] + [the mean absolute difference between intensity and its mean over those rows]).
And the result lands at -2.03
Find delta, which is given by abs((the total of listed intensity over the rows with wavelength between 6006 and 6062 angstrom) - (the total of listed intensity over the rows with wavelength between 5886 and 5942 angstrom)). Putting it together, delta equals 4.2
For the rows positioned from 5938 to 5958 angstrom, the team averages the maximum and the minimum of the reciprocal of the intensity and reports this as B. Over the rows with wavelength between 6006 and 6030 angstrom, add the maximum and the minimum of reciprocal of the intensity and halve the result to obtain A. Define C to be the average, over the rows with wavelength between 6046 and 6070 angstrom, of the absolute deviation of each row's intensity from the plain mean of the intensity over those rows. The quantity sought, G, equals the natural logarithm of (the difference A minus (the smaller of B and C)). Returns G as -3.6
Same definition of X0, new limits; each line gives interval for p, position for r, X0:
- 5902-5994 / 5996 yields 0.1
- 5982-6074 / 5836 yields 0.8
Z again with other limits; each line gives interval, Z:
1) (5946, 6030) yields -2.06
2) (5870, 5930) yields -2.02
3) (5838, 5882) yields -2.05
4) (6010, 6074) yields -2.04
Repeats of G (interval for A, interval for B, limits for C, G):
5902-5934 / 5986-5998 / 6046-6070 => -3.7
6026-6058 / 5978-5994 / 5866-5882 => -5.3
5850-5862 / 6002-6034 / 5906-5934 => -2.6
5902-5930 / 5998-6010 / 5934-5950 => -3.0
